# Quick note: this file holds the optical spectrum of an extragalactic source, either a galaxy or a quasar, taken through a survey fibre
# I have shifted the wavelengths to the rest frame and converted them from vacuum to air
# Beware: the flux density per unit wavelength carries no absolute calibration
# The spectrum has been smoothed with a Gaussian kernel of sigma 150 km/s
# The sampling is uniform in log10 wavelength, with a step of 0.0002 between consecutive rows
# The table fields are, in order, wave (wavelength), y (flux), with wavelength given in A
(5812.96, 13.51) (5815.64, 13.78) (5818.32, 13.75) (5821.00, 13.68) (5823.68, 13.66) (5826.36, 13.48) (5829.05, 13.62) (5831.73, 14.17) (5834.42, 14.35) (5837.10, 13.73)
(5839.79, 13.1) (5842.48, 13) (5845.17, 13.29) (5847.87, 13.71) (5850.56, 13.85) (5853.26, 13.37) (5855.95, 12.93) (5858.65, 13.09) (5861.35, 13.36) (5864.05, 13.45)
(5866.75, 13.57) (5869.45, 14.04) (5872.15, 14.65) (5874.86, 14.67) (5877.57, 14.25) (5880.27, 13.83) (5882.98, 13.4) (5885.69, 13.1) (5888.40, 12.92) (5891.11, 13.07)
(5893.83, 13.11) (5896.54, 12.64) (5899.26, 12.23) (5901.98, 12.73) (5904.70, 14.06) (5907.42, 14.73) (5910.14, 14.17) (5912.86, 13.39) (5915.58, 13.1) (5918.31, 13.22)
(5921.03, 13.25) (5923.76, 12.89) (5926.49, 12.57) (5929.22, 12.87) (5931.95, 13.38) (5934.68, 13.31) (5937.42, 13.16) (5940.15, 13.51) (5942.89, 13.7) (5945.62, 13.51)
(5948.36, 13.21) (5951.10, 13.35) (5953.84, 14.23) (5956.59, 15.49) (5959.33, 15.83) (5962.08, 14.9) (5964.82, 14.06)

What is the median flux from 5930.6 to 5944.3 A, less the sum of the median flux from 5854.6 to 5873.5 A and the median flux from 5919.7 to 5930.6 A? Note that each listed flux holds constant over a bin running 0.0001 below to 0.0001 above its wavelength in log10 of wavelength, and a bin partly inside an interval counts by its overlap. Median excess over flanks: -12.95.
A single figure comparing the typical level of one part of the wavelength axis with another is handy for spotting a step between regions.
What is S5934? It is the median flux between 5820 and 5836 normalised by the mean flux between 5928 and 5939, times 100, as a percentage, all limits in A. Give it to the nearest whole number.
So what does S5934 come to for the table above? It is 104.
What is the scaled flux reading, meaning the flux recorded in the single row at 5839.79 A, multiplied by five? 65.5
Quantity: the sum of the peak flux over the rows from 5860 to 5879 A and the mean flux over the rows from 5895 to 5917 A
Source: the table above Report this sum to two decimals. 28.05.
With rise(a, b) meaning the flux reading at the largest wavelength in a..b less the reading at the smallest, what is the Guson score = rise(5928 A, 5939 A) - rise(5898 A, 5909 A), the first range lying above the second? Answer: -2.2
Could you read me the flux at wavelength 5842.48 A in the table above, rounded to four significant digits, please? 13.00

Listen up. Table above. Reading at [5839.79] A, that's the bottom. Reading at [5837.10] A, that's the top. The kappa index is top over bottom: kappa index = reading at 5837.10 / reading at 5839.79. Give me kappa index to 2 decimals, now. 1.05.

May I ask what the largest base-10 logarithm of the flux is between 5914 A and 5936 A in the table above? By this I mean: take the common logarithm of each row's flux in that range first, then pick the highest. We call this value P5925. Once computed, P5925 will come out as 1.13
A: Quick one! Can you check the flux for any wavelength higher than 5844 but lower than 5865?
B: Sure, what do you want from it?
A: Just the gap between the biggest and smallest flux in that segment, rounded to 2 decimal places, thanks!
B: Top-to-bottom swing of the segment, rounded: 0.92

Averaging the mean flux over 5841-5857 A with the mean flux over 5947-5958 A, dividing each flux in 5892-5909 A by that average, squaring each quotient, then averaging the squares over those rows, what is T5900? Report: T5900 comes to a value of 0.94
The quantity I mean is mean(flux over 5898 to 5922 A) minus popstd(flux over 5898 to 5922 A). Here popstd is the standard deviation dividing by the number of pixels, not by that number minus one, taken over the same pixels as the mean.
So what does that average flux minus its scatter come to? 12.7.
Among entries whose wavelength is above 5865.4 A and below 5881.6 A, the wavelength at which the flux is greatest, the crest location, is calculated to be 5874.86 A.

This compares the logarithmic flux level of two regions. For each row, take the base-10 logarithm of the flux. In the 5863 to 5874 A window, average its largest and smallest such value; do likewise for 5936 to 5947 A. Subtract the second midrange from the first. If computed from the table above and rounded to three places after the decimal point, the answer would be 0.019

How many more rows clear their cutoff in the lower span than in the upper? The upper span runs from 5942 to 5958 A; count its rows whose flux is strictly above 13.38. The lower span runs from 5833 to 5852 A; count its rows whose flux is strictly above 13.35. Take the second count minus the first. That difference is 0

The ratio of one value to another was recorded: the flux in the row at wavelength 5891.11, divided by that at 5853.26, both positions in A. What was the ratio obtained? 0.98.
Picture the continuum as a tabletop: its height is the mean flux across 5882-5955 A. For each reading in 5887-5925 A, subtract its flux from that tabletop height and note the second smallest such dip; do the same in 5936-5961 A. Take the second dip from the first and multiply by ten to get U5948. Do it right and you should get 13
